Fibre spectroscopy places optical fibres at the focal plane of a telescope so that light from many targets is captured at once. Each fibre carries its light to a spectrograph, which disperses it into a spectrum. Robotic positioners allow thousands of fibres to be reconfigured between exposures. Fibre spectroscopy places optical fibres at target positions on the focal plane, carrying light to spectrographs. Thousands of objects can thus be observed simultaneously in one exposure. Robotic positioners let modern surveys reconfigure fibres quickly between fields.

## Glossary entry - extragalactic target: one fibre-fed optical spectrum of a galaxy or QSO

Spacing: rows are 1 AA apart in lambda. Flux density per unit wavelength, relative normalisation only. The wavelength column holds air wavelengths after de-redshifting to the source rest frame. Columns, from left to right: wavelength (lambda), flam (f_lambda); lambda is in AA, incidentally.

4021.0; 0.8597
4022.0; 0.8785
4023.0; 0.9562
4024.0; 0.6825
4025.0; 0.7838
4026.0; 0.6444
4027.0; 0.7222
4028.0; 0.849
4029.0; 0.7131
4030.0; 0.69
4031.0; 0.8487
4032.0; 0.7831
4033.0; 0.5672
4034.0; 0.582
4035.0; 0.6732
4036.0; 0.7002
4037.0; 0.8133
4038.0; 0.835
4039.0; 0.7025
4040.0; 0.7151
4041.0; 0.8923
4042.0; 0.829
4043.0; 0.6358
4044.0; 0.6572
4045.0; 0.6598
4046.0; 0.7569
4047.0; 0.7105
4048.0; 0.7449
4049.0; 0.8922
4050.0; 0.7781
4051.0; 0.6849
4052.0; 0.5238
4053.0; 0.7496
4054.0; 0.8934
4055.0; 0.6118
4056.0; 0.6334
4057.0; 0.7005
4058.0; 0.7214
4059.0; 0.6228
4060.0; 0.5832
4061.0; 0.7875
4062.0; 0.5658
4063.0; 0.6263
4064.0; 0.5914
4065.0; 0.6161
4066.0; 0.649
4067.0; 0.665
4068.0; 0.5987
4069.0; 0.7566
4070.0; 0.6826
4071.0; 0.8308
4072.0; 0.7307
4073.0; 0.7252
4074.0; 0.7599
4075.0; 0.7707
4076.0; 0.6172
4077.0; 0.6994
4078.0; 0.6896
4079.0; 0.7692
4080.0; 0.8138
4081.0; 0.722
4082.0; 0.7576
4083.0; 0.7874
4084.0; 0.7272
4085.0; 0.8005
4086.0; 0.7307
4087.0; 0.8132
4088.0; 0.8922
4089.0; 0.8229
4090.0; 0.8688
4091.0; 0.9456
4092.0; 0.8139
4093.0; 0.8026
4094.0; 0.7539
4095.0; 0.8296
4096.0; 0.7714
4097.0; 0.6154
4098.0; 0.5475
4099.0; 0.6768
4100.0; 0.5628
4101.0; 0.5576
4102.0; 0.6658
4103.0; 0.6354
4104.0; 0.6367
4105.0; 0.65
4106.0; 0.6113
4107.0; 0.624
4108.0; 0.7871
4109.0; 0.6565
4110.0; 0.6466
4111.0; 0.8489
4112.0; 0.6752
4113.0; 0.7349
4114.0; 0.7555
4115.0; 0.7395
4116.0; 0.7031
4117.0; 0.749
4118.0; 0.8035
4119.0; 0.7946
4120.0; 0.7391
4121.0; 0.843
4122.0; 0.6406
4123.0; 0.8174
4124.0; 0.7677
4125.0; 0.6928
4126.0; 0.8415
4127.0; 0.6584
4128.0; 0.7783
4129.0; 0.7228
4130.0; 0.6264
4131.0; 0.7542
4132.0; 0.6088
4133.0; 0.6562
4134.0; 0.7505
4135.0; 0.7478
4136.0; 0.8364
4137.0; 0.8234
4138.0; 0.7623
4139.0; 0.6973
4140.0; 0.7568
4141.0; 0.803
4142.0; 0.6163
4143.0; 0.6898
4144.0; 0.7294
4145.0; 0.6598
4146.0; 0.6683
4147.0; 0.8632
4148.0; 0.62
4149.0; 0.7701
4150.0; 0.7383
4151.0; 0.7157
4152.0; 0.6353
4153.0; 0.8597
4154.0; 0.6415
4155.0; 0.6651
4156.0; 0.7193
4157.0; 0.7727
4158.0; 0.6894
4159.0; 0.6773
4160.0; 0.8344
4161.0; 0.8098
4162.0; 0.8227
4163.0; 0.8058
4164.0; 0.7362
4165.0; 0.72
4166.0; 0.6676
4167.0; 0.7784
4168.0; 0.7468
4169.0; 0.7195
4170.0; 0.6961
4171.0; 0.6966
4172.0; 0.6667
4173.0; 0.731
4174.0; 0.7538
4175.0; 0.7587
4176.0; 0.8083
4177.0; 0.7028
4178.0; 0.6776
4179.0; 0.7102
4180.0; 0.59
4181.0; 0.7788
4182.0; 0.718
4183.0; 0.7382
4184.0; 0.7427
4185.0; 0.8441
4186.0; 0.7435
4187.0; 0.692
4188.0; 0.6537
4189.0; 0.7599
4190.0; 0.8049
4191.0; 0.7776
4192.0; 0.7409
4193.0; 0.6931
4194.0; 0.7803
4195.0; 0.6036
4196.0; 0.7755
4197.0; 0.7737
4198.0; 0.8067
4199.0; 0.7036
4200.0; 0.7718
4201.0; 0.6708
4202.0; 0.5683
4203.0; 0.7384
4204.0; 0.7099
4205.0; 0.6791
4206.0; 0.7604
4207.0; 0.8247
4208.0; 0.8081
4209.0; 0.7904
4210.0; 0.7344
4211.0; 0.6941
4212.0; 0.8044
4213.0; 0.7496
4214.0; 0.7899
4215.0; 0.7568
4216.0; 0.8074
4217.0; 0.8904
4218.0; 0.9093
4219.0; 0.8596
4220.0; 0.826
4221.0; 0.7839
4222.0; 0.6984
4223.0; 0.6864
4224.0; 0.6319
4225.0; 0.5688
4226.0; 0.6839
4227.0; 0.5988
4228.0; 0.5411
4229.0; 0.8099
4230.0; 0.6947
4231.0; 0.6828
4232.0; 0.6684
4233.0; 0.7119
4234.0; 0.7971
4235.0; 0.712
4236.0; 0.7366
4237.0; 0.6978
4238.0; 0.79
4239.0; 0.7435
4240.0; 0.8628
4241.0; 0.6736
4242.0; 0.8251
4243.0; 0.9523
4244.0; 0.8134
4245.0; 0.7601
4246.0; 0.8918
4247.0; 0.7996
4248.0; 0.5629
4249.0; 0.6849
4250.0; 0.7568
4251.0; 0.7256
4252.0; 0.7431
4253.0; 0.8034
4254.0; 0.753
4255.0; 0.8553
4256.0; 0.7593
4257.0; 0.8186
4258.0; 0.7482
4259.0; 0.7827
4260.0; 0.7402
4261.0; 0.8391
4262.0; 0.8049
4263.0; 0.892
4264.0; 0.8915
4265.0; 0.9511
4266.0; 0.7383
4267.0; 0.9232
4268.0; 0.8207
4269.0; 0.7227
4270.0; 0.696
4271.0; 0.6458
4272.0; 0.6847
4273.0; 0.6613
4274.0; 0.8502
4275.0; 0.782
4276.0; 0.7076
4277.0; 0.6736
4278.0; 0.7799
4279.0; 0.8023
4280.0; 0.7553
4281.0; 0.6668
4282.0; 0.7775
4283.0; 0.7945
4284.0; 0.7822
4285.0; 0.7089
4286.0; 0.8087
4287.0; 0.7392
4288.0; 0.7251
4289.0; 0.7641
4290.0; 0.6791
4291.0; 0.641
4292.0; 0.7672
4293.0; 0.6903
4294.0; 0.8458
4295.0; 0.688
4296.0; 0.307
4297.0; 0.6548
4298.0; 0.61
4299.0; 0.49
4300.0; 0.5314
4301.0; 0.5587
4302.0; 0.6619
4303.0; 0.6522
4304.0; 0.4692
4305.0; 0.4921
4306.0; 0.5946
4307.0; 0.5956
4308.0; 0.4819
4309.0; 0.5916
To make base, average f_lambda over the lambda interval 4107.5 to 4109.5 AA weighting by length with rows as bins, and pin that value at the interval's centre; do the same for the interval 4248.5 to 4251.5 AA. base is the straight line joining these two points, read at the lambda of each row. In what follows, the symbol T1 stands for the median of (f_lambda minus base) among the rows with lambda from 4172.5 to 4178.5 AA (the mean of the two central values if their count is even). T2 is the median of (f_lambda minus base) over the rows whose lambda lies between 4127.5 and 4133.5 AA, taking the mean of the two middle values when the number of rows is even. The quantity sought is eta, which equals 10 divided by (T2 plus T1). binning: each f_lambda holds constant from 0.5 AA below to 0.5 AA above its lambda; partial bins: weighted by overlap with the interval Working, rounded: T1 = 0.02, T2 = -0.03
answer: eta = -827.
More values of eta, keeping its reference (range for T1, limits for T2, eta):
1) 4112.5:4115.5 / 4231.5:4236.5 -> 1369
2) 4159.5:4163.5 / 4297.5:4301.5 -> -120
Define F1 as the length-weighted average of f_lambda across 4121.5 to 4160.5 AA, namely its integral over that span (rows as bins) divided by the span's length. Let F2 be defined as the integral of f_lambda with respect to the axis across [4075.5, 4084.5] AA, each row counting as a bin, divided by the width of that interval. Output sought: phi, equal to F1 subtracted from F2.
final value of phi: 0.006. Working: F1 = 0.726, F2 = 0.731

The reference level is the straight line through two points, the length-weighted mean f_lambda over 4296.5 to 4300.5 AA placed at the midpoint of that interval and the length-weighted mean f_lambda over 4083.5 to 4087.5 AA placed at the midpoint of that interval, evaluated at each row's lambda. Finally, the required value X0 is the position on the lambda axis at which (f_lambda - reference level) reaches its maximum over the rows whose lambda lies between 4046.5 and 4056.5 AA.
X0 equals 4054.0 AA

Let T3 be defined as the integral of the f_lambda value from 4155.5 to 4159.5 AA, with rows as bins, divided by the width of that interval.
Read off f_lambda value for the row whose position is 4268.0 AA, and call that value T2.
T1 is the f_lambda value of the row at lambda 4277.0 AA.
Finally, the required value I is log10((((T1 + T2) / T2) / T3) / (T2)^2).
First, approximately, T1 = 0.6736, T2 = 0.8207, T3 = 0.71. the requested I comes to 0.58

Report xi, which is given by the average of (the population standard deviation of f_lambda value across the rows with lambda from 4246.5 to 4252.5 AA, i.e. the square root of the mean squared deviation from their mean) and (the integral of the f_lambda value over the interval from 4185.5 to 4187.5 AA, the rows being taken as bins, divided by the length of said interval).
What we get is 0.40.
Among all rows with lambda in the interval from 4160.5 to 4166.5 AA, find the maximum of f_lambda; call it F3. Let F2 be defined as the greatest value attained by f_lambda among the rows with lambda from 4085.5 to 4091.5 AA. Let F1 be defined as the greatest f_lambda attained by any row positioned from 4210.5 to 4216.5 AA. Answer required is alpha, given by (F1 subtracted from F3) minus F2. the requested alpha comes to -0.93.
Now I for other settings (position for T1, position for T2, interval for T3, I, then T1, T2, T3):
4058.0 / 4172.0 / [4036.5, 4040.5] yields 0.79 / 0.7214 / 0.6667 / 0.77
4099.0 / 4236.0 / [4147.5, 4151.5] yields 0.70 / 0.6768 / 0.7366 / 0.71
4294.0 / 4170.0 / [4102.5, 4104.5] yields 0.86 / 0.8458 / 0.6961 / 0.64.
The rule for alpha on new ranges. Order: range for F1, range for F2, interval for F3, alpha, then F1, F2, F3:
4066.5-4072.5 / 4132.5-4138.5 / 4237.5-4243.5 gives -0.71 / 0.8308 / 0.8364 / 0.9523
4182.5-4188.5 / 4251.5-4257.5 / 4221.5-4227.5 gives -1.00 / 0.8441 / 0.8553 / 0.6984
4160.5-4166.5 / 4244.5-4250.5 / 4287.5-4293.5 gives -0.95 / 0.8227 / 0.8918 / 0.7672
